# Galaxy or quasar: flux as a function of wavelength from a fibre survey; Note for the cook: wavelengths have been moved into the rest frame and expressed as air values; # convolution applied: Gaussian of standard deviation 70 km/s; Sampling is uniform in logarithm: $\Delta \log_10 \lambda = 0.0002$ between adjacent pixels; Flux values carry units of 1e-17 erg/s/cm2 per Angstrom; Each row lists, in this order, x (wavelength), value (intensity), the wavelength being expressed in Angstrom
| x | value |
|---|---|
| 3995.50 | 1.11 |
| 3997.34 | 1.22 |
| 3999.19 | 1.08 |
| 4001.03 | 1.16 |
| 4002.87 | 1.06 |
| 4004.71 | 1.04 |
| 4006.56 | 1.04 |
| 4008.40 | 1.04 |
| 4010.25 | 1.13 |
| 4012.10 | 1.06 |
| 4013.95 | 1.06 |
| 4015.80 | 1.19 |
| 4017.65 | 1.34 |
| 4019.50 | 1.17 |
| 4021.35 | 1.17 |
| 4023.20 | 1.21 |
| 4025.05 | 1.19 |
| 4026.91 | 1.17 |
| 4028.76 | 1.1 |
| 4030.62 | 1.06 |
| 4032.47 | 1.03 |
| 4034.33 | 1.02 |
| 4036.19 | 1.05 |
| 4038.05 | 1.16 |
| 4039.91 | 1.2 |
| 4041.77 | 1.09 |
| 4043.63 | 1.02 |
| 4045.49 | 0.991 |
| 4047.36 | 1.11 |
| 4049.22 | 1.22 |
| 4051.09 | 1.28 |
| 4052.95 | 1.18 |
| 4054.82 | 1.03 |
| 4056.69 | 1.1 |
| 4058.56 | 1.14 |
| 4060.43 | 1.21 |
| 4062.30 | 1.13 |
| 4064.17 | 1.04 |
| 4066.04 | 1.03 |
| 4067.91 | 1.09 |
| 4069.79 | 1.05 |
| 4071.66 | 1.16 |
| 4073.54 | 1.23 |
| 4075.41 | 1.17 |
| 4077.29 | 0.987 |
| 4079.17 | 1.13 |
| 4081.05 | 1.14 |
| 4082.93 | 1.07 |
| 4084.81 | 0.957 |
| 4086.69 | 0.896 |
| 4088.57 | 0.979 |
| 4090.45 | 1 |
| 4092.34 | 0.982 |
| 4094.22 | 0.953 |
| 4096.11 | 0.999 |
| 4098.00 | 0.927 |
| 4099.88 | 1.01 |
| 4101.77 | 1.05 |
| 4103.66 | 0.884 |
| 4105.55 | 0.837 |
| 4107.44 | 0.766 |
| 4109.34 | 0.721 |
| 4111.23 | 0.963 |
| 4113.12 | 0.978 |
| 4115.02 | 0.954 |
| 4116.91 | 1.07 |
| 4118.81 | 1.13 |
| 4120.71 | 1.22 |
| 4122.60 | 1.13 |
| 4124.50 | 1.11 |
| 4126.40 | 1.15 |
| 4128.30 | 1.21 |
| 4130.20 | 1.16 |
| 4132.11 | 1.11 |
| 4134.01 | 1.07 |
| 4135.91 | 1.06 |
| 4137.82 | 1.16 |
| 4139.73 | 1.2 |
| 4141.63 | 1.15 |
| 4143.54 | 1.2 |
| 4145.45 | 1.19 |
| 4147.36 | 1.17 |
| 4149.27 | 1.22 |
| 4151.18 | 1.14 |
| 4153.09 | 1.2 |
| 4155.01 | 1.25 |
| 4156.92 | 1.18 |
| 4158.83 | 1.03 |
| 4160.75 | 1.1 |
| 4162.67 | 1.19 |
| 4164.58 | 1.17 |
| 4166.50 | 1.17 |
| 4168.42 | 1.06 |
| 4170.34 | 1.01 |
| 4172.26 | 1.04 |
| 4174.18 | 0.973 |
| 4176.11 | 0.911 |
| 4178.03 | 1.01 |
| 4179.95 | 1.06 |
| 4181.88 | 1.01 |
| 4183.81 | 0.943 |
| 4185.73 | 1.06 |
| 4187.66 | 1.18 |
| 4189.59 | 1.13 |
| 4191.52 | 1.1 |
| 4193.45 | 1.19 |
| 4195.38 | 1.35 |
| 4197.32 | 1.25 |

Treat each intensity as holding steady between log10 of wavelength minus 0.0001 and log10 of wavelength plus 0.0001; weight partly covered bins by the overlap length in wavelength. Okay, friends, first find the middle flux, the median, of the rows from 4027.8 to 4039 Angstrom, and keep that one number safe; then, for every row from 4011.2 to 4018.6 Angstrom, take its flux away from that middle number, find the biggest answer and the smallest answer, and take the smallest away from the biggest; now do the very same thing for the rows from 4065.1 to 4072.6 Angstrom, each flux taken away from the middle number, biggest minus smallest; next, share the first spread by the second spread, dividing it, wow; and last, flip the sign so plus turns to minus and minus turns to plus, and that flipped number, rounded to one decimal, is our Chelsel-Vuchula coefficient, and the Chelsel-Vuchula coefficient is -2.2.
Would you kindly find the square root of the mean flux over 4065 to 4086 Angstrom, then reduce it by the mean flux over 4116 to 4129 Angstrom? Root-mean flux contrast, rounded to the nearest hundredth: -0.10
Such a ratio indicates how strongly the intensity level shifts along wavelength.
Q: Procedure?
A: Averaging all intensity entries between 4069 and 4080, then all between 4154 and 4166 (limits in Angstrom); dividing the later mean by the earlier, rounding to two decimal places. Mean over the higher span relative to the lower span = 1.03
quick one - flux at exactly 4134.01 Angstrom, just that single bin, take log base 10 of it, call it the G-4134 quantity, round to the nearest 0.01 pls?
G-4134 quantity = 0.03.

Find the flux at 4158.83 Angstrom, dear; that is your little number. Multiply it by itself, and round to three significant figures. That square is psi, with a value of 1.06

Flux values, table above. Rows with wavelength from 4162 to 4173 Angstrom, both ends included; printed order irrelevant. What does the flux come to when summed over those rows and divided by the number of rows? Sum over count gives 1.11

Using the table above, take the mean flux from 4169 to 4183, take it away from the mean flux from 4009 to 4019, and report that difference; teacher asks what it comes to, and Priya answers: 0.15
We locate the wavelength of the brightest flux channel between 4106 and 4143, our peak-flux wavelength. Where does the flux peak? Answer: 4120.71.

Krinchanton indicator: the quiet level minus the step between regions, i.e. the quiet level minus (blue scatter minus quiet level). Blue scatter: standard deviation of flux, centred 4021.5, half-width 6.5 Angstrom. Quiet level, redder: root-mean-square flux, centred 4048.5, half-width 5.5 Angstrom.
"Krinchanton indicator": 2.22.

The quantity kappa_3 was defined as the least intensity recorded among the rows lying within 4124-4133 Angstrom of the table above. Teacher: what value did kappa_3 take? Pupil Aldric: 1.11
